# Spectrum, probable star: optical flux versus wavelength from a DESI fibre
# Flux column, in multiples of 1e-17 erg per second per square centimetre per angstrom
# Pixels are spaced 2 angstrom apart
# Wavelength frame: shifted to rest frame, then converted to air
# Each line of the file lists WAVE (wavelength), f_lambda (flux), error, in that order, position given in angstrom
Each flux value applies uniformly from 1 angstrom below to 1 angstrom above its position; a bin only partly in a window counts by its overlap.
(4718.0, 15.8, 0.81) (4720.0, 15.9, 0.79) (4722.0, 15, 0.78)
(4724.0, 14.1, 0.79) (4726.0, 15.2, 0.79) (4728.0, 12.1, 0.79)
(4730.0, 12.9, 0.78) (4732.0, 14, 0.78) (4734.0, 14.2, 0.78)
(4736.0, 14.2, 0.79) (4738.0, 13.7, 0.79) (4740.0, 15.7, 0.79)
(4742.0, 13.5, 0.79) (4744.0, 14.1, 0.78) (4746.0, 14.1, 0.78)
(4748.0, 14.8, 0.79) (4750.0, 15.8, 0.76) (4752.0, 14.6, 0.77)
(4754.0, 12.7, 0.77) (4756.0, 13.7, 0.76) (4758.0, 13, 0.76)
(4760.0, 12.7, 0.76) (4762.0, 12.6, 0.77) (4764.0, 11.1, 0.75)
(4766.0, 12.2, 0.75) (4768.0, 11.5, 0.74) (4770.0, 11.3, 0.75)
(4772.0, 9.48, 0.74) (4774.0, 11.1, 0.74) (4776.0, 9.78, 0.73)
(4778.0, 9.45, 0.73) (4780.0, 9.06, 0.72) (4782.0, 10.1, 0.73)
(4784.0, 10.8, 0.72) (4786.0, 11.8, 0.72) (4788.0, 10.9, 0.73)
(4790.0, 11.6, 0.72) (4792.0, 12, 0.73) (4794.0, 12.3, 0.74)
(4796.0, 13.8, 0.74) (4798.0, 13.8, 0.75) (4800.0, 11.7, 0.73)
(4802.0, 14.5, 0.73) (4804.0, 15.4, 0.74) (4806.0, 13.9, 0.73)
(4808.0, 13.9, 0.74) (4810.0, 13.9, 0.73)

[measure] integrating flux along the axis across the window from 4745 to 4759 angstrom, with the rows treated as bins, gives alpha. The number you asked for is 197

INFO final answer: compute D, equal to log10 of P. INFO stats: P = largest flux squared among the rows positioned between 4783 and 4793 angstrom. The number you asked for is 2.16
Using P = 144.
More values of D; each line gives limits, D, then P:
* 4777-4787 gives 2.14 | 139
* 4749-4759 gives 2.40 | 250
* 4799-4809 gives 2.38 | 237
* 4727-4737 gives 2.30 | 202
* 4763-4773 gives 2.17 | 149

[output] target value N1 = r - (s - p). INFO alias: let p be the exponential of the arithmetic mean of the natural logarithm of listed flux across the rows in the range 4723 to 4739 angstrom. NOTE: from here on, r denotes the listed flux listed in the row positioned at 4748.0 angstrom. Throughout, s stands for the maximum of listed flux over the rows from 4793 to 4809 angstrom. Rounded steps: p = 13.8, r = 14.8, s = 15.4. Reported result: 13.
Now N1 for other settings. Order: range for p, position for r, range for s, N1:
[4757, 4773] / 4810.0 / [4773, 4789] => 14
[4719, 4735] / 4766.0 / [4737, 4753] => 11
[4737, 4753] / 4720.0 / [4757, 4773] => 17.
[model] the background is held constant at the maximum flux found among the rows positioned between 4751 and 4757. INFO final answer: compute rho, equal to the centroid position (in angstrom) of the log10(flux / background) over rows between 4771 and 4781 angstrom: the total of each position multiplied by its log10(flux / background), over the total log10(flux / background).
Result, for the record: 4776.2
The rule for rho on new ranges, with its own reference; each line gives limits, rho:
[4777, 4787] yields 4781.3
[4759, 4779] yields 4770.9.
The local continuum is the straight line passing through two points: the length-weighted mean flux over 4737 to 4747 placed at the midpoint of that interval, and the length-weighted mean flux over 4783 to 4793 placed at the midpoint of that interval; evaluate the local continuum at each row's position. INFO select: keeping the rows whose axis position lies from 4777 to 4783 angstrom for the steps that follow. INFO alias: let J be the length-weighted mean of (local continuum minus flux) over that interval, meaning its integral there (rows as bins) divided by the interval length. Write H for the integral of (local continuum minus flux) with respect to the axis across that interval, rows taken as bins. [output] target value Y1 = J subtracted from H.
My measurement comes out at 12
